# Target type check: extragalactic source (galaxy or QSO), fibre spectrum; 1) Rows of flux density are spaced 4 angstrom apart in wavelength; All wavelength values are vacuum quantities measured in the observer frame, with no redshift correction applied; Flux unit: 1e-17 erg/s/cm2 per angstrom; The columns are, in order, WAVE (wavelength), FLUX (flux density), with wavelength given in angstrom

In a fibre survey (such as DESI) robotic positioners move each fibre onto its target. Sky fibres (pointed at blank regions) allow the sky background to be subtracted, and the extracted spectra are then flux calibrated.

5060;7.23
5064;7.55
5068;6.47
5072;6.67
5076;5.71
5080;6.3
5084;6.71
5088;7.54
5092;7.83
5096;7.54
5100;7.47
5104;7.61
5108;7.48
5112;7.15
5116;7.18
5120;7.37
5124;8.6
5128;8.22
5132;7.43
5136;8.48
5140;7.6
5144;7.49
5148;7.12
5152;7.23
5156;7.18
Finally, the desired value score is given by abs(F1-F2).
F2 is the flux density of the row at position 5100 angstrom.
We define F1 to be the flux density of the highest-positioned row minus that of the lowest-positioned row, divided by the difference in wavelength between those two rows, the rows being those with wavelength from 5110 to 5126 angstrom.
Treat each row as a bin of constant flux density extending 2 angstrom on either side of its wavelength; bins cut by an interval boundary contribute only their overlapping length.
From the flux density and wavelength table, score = 7.35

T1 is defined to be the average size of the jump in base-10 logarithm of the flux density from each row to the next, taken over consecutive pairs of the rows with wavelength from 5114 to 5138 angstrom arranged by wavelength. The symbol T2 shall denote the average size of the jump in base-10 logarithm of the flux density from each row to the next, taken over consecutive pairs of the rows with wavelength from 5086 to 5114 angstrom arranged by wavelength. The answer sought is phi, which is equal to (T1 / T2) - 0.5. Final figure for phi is 2.8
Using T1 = 0.040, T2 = 0.01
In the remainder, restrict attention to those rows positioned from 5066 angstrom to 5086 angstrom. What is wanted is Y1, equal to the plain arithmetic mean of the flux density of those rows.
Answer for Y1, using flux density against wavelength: 6.4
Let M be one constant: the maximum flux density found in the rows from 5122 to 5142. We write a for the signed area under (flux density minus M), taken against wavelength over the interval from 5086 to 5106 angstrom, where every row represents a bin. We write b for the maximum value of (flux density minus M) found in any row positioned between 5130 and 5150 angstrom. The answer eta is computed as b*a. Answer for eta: 2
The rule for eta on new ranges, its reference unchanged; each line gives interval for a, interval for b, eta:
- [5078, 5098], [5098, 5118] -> 28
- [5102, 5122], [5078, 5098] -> 19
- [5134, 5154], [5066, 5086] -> 38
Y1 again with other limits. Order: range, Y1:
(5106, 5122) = 7.3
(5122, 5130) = 8.4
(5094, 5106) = 7.5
